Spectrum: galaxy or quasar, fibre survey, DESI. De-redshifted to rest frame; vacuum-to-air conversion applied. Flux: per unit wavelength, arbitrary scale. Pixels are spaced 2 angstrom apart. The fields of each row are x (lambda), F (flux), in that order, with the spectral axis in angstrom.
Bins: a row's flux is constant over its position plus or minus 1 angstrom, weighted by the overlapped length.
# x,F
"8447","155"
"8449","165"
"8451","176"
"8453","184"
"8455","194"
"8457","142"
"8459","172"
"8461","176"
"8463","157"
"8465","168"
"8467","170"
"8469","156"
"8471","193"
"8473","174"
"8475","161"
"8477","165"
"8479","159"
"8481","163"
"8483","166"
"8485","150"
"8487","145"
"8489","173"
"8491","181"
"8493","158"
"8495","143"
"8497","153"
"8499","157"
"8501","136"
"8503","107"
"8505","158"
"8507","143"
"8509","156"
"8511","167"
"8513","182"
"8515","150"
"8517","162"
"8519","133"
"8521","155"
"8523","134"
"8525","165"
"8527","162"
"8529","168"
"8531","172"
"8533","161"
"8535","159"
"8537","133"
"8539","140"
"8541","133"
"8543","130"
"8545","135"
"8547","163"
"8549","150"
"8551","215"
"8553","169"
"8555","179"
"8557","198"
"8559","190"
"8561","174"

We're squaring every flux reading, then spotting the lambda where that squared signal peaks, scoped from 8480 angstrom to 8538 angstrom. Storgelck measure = 8513 angstrom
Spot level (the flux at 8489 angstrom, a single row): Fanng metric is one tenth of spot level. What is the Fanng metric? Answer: 17.3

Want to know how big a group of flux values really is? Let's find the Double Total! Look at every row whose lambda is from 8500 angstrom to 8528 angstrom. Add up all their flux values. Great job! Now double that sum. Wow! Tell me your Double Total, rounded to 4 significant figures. 4220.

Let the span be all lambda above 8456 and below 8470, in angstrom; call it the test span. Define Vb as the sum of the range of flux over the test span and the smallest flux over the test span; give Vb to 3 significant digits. 176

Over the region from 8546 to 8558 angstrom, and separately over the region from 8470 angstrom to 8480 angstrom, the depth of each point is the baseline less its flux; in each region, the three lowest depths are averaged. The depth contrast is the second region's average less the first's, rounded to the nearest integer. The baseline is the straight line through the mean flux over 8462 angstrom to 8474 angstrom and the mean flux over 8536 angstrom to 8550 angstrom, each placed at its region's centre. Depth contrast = 51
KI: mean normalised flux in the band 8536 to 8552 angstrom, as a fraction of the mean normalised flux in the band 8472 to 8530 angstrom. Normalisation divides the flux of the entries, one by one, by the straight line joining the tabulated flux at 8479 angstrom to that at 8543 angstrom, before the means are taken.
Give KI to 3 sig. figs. 1.11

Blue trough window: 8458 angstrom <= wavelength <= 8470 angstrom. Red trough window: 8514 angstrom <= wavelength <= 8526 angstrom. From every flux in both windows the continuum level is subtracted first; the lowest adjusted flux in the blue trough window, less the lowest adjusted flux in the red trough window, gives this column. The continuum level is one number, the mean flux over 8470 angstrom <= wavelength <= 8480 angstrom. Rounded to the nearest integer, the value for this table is 23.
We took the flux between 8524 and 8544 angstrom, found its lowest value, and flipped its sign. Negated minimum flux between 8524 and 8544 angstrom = -130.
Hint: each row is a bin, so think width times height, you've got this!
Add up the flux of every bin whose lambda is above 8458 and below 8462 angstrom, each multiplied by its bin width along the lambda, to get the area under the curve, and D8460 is 696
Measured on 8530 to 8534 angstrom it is 666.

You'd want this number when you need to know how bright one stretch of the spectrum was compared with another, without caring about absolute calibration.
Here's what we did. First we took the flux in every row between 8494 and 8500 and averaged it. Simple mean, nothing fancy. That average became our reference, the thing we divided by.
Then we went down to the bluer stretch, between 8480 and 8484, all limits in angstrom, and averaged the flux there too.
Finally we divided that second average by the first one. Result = 1.09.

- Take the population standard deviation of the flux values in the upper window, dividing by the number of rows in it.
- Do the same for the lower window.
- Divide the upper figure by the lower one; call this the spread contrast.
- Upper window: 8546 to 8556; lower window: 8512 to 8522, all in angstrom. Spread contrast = 1.4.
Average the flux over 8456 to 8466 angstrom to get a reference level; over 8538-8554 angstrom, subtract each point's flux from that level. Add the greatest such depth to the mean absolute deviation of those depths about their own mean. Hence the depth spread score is 54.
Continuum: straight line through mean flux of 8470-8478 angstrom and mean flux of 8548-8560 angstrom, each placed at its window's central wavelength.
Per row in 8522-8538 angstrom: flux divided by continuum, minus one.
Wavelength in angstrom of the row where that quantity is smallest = 8537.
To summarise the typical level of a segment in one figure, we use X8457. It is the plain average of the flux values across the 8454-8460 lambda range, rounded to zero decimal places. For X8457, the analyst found 169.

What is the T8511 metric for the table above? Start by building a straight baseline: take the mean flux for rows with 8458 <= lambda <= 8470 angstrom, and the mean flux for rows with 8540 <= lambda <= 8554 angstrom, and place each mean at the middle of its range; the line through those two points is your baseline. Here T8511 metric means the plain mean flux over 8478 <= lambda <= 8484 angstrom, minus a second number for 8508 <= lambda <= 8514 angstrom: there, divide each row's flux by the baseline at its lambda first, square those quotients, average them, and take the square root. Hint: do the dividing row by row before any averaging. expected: 162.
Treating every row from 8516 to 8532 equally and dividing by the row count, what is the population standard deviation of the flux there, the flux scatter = 14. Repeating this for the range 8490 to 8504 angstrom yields 21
